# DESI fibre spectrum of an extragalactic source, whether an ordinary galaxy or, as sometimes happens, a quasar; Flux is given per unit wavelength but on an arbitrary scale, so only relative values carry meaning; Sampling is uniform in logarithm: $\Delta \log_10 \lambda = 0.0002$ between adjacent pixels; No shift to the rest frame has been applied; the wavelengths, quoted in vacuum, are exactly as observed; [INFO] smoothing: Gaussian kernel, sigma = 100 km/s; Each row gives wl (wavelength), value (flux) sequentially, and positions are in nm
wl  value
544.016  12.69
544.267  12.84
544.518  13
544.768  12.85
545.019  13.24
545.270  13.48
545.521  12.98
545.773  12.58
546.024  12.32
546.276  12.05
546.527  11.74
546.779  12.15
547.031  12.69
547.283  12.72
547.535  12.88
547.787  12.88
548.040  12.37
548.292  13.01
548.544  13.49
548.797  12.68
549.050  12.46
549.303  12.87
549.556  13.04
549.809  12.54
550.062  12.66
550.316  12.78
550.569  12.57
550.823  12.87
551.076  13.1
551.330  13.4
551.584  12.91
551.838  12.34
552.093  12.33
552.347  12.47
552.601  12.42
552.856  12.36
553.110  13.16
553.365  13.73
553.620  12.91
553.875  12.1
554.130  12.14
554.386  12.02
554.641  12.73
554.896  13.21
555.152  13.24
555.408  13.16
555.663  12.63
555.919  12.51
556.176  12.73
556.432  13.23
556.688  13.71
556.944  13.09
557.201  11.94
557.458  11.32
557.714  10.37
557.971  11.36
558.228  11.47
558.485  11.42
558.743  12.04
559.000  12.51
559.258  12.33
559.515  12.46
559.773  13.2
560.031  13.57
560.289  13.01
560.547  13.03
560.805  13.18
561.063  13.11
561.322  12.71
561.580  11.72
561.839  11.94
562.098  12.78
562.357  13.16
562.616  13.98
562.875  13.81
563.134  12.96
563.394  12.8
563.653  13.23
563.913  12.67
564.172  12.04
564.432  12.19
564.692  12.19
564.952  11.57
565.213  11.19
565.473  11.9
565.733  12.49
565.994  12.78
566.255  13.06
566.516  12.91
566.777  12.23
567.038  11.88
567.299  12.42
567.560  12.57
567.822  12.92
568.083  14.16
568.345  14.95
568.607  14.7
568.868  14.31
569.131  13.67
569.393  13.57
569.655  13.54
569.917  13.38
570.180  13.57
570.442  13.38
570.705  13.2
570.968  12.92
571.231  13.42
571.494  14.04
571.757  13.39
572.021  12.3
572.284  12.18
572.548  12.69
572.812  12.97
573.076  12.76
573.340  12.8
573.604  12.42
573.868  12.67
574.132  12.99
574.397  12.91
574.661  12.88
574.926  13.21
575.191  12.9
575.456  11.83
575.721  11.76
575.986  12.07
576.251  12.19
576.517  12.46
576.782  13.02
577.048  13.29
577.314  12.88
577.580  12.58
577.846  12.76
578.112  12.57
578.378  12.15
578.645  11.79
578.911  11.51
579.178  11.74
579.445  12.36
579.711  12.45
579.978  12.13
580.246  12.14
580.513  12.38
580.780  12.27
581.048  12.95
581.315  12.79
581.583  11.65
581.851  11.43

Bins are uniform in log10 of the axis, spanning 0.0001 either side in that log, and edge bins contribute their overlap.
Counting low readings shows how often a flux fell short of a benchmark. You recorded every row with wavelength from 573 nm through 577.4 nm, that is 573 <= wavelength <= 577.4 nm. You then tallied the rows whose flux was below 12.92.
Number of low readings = 13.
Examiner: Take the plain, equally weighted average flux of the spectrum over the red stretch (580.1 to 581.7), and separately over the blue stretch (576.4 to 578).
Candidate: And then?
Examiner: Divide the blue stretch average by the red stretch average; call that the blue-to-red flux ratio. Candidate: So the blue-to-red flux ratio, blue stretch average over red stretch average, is 1.04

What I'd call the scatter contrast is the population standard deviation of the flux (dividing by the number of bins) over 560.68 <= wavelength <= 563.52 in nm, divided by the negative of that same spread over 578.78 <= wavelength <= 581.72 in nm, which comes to -1.5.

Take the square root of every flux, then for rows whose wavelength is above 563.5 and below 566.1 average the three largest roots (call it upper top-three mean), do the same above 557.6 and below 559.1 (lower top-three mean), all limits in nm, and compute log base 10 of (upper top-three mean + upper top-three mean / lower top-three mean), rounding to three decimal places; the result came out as 0.665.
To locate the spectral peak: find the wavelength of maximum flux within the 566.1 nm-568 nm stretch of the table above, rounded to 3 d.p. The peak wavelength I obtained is 566.255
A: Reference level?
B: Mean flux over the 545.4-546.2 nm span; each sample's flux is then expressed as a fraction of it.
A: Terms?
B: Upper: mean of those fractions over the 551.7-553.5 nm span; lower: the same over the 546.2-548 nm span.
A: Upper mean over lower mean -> 1.02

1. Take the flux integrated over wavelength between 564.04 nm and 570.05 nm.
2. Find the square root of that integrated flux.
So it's 8.80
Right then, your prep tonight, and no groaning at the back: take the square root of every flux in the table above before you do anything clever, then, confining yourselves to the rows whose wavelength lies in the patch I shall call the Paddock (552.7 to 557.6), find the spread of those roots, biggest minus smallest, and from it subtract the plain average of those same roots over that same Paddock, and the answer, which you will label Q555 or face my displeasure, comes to -3.23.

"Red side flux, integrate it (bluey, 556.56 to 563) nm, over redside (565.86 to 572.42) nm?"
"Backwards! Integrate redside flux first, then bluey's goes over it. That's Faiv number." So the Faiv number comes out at 0.93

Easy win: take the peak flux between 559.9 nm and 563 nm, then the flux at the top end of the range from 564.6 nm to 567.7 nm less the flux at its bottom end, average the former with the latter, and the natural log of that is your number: 1.97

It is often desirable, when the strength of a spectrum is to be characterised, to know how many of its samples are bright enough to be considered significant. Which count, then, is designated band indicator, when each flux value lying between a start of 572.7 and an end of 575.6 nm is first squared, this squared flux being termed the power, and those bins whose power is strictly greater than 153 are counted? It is 10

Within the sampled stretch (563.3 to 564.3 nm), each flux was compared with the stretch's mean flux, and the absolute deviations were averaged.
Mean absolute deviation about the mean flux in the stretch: 0.33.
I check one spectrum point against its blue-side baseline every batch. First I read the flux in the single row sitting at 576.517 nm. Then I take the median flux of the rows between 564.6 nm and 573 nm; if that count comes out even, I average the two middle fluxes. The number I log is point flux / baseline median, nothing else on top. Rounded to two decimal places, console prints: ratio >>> 0.96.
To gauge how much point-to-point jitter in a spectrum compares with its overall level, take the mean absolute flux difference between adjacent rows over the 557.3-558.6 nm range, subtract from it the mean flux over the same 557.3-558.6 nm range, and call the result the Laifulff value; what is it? -10.7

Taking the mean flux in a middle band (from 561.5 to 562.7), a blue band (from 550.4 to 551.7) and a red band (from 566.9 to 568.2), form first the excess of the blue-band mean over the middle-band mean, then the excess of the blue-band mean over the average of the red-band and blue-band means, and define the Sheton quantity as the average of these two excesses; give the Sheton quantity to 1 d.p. 0.2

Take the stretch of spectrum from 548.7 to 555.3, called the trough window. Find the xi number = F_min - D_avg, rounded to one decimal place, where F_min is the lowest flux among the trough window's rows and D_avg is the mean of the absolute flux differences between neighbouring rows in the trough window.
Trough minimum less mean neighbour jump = 11.7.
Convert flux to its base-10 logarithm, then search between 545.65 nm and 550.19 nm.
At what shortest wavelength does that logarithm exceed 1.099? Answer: 545.773 nm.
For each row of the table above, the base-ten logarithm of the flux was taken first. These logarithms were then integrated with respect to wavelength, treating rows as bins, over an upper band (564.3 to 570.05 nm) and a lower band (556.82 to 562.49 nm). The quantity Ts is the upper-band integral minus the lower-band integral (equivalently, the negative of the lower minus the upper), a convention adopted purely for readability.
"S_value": 0.20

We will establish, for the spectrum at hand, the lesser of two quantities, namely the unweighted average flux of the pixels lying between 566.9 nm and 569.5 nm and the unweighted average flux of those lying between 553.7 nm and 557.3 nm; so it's 12.75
